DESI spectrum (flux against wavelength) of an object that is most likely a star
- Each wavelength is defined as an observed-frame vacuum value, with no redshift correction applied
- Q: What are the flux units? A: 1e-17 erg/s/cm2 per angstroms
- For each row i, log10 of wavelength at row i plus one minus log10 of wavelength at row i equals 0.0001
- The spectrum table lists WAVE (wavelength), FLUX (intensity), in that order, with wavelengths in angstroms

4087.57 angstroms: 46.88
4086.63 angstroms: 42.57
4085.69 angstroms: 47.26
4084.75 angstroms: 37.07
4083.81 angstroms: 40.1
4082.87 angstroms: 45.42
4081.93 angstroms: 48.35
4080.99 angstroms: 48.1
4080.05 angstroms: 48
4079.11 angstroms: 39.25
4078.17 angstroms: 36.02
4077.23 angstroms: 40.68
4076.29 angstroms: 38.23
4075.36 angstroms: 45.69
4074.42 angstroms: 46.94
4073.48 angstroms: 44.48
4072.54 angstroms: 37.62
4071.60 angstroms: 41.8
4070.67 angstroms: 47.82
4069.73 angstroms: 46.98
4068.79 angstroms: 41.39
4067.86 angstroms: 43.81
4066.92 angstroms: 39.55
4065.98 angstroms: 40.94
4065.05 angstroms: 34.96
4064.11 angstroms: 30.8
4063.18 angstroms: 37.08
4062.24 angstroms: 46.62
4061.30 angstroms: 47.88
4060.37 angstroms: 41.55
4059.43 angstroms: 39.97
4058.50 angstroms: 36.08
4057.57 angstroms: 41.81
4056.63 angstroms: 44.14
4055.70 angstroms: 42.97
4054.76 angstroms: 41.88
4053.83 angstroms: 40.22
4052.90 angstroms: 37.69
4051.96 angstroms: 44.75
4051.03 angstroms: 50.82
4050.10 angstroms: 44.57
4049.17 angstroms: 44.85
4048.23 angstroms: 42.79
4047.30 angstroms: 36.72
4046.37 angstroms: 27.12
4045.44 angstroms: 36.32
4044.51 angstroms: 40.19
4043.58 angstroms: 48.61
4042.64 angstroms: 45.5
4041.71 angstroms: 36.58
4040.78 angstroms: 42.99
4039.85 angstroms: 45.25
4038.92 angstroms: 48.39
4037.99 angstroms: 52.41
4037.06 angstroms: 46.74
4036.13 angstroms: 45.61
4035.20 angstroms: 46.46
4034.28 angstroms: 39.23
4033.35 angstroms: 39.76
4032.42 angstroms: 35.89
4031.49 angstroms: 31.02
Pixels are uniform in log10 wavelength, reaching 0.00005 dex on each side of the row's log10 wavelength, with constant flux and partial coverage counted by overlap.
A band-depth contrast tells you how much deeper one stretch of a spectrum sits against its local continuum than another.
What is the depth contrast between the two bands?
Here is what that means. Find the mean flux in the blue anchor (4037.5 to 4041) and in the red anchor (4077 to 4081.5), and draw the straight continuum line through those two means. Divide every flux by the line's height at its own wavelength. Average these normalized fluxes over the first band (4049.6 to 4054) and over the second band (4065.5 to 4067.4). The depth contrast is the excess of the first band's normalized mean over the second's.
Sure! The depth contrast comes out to 0.04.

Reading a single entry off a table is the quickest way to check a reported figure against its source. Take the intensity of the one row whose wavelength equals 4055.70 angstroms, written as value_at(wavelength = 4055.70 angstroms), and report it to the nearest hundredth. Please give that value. 42.97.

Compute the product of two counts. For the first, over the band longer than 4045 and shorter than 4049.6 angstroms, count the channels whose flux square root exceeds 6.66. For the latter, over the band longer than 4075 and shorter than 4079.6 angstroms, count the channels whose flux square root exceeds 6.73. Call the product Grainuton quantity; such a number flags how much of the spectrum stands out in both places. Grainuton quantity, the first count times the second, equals 1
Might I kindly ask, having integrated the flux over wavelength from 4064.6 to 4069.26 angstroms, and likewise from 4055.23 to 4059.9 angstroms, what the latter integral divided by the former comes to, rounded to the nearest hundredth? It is 1.02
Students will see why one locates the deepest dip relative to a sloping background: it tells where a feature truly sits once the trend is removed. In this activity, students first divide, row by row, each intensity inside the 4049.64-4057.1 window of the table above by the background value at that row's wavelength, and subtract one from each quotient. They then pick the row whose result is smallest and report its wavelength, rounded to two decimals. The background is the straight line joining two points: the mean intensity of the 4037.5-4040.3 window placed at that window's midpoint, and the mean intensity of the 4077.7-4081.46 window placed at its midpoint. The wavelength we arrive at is 4052.90 angstroms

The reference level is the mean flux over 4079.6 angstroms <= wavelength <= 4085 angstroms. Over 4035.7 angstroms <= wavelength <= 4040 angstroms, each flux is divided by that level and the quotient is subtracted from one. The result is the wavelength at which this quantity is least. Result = 4037.99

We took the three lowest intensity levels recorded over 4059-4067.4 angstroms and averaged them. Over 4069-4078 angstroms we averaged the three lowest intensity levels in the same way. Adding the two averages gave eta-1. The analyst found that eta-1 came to 73.1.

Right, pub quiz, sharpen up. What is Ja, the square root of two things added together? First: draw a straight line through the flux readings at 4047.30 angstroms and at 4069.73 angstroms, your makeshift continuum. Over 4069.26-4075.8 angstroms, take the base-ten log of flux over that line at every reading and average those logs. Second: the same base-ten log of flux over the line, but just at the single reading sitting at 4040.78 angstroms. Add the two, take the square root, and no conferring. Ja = 0.26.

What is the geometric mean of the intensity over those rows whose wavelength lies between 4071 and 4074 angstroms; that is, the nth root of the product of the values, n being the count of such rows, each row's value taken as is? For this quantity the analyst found 41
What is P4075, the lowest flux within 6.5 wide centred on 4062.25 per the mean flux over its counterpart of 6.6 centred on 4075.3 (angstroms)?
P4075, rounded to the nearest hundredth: 0.74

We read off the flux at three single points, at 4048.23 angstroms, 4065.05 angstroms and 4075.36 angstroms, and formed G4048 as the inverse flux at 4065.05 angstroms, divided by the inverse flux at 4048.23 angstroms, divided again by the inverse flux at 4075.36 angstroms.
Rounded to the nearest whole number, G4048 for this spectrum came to 56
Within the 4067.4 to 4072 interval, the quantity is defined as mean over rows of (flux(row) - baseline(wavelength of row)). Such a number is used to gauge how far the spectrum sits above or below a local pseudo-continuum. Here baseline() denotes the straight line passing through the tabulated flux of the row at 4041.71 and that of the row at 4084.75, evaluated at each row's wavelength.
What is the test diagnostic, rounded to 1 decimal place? 7.5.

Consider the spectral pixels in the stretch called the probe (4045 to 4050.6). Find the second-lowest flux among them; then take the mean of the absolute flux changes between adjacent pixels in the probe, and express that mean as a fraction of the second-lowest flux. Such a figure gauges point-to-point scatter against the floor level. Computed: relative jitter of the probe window 0.15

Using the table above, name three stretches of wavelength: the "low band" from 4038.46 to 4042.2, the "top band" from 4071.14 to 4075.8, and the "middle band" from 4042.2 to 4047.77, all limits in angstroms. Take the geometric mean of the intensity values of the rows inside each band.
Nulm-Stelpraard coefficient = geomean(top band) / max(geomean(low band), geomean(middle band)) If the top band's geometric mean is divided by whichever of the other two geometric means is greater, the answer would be 1.002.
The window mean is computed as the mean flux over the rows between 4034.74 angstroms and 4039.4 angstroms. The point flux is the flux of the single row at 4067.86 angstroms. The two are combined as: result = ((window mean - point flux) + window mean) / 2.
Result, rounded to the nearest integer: 26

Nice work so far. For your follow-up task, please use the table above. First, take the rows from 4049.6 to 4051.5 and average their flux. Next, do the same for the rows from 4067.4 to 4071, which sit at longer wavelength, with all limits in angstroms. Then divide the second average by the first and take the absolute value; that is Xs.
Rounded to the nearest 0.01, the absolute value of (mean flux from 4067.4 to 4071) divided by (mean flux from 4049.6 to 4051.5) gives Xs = 0.94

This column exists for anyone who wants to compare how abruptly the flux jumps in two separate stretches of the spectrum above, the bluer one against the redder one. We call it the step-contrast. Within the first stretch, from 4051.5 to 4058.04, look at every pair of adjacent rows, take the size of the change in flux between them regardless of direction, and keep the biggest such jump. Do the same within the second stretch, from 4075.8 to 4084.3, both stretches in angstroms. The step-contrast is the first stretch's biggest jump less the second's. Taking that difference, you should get -2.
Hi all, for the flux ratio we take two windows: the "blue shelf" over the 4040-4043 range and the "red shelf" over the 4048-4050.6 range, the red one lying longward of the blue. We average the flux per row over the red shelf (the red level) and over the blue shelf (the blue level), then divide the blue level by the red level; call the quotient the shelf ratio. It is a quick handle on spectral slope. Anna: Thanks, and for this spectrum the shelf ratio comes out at 0.95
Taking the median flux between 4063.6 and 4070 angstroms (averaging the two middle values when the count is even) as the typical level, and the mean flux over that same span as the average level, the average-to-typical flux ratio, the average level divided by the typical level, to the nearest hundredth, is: 0.97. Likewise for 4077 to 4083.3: 0.96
